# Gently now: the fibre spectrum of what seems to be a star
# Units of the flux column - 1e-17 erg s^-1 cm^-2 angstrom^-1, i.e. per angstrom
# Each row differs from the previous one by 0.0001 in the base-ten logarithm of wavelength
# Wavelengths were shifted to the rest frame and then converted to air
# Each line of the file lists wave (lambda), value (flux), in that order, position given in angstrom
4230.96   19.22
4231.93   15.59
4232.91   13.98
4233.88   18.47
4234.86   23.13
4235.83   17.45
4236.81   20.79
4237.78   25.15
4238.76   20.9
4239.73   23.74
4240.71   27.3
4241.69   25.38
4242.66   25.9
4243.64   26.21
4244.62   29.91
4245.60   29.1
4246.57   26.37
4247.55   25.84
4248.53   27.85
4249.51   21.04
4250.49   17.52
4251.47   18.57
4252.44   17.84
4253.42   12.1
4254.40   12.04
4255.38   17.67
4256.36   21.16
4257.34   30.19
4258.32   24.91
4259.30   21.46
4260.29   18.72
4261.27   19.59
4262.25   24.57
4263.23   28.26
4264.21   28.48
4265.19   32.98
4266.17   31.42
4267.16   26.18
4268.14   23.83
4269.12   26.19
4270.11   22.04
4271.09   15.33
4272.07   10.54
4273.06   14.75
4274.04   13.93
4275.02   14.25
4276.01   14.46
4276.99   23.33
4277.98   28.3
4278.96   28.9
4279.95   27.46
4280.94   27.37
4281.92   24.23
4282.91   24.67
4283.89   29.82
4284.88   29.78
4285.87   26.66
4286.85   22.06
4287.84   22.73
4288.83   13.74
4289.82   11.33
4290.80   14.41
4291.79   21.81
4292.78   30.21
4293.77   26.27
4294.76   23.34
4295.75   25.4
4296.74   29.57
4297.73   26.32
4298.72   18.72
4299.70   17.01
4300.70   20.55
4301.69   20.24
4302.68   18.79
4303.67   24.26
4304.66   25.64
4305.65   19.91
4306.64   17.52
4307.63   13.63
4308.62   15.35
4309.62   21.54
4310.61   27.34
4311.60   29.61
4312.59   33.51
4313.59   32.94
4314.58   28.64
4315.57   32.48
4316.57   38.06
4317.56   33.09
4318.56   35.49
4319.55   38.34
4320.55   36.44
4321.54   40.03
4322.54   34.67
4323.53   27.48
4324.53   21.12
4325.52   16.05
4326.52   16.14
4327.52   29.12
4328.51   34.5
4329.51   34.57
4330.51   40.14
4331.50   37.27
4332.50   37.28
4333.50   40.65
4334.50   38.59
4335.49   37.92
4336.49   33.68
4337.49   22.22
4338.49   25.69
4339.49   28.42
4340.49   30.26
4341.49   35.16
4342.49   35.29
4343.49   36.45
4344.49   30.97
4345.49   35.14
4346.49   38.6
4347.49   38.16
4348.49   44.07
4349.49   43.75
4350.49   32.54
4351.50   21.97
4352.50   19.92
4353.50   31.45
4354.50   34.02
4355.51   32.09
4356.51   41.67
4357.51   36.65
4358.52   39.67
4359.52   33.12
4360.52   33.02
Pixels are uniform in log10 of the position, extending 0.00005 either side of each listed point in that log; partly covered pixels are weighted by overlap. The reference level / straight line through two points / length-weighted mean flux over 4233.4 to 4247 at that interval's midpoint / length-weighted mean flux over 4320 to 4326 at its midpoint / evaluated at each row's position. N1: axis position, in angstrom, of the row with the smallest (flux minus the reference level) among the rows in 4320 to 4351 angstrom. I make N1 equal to 4325.52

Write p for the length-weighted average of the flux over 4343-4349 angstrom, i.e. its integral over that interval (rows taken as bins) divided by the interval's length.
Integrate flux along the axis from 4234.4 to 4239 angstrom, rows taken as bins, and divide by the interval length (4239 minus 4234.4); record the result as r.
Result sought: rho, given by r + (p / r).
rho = 23.2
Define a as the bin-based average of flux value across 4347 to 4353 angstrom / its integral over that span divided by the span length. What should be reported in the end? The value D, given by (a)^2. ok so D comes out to 1115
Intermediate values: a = 33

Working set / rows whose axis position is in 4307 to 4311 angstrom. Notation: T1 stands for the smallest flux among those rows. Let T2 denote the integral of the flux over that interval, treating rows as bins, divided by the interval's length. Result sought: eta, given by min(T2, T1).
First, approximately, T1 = 13.63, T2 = 19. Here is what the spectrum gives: 14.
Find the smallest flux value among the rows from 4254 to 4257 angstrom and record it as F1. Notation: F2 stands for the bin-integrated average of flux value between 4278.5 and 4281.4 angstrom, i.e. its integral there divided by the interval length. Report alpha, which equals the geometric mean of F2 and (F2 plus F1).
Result 33.3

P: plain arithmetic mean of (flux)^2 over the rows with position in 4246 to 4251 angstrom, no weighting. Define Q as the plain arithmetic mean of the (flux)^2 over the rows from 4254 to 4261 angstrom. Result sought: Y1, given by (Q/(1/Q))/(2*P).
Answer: 186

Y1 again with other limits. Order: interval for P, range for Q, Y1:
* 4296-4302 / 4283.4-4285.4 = 779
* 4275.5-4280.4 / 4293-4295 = 303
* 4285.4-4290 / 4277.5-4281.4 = 758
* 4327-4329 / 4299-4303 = 67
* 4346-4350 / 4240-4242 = 142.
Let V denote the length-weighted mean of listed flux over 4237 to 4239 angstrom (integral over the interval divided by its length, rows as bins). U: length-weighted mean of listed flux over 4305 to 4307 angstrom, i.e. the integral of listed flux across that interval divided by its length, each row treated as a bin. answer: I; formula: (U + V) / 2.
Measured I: 21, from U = 19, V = 23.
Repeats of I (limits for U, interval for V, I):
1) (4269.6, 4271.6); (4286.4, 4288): 20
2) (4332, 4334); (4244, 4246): 34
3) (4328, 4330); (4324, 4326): 27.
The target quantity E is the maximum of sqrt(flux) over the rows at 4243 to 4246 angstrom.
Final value 5.5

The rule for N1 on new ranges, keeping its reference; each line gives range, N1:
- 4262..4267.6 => 4262.25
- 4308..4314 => 4308.62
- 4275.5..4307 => 4289.82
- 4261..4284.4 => 4272.07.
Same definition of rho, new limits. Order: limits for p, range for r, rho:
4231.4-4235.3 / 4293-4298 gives 27.0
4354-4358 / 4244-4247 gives 29.7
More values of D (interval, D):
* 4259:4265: 578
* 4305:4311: 370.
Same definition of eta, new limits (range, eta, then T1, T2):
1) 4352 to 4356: 20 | 19.92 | 29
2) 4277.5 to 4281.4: 27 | 27.37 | 28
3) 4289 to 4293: 11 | 11.33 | 18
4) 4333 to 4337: 34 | 33.68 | 38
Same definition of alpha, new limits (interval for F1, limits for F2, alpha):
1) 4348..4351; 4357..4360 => 50.2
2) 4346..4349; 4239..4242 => 39.8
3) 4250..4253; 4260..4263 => 29.2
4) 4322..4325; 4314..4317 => 42.2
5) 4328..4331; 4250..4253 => 30.6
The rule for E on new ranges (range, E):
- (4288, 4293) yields 5.5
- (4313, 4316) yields 5.7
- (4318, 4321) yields 6.2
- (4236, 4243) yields 5.2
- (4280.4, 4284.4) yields 5.5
